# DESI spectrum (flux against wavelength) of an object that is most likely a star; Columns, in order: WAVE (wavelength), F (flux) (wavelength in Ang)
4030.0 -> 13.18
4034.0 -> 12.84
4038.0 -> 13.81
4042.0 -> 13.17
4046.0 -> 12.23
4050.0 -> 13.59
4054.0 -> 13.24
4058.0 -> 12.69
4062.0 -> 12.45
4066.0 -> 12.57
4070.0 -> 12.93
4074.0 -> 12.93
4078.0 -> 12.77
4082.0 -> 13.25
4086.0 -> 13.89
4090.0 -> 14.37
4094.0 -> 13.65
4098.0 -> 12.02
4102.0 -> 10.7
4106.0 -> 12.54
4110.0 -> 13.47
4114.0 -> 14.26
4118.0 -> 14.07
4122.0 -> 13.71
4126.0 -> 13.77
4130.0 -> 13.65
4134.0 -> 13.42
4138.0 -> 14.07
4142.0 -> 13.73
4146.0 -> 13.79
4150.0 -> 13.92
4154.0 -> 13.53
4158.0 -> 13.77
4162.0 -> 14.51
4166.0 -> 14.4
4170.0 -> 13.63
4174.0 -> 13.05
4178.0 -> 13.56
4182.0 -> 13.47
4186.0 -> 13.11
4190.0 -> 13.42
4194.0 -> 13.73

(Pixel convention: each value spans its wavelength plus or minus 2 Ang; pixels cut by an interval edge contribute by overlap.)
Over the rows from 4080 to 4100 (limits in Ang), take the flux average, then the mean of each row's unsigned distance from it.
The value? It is 0.64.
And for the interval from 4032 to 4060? 0.42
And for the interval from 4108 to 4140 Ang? 0.25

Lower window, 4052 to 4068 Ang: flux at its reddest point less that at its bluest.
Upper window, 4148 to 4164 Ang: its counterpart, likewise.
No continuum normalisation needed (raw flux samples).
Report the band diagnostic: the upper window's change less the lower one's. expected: 1.3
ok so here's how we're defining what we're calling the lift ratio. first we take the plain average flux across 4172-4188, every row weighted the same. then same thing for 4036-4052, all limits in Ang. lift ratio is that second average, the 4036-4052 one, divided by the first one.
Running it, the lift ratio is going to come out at 0.99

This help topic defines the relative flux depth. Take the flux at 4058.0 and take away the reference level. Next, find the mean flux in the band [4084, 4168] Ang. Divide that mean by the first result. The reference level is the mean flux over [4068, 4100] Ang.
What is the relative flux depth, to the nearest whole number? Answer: -25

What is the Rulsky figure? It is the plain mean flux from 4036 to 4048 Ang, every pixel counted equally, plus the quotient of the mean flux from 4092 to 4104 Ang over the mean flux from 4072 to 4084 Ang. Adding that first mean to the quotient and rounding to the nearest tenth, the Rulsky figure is 14.0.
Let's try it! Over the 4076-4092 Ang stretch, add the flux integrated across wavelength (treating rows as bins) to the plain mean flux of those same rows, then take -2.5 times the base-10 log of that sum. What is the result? -5.91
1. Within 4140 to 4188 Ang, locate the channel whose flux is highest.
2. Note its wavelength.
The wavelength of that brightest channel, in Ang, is 4162.0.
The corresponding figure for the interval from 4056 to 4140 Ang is 4090.0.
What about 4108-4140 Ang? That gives 4114.0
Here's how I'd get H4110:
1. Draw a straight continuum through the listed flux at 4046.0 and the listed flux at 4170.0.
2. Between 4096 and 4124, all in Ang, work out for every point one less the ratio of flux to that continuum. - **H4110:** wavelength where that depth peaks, 4102.0 Ang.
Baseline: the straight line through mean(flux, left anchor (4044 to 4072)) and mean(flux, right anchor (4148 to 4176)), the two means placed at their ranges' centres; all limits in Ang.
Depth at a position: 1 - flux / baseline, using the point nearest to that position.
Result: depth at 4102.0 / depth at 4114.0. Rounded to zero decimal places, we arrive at -3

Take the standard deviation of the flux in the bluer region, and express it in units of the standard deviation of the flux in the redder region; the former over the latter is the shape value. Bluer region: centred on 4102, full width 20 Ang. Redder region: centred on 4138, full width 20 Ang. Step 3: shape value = 5.1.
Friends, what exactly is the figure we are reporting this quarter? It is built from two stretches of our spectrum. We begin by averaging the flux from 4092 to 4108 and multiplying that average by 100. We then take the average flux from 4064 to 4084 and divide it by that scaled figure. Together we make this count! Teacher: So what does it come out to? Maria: 0.0105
